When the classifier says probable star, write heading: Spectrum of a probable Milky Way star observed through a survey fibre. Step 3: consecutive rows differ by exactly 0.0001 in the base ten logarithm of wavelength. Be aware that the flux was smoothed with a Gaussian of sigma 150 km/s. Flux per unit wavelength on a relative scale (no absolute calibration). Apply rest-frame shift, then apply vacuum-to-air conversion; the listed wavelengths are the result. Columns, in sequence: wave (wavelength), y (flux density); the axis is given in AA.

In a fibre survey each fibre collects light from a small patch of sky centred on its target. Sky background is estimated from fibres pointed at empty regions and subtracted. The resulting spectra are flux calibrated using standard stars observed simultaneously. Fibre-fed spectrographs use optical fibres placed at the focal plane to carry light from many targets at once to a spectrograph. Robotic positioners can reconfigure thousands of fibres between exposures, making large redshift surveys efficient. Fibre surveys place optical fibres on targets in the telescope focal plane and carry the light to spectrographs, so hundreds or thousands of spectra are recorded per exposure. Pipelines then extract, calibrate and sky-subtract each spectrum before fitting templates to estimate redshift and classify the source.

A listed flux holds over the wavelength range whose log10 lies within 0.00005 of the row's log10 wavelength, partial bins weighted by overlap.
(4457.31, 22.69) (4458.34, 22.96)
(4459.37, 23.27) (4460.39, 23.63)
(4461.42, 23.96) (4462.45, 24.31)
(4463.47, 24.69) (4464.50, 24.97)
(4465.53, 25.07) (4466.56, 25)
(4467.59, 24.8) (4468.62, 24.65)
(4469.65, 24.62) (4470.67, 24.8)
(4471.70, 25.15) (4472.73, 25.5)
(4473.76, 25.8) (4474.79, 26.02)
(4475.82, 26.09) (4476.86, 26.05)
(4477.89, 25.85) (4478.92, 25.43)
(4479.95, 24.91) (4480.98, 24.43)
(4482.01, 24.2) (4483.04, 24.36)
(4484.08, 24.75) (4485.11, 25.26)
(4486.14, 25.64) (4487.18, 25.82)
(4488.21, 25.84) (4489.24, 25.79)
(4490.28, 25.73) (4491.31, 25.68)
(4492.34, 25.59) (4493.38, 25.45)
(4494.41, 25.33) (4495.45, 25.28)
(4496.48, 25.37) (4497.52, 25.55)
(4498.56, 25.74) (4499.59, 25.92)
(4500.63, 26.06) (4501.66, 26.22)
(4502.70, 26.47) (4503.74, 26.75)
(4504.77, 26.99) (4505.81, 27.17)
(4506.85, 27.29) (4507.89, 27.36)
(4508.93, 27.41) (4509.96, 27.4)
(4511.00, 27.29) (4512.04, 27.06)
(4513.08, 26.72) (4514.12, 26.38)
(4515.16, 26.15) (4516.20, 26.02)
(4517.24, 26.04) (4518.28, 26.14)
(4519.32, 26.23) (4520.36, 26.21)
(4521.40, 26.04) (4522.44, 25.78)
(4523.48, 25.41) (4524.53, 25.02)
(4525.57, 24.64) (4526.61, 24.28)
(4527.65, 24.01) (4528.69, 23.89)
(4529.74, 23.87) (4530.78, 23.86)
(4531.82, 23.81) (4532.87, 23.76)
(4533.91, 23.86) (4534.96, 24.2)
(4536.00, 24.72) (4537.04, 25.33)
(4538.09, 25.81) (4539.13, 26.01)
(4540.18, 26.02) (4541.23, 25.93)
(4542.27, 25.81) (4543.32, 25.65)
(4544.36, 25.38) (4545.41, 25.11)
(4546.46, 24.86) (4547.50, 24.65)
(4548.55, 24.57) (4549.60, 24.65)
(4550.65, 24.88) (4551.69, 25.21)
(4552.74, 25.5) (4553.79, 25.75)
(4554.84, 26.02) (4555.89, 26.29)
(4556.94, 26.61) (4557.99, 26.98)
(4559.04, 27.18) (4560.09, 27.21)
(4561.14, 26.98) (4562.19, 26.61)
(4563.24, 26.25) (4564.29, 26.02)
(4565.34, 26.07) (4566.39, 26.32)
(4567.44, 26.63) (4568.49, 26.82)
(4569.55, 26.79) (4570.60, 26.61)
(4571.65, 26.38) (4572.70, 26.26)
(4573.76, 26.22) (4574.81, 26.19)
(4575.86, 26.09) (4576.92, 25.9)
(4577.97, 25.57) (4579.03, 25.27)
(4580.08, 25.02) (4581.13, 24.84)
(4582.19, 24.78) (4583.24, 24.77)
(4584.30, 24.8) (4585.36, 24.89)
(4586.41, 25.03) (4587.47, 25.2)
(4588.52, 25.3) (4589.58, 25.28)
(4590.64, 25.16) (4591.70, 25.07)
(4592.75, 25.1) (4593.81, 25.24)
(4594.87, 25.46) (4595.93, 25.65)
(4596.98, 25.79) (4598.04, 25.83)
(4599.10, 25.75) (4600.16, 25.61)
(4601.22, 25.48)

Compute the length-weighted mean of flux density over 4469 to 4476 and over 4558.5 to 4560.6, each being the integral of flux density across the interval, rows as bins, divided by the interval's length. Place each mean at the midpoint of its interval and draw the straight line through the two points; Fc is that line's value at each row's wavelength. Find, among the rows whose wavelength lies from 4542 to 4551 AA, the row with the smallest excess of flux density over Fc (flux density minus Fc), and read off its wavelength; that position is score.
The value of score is 4548.55 AA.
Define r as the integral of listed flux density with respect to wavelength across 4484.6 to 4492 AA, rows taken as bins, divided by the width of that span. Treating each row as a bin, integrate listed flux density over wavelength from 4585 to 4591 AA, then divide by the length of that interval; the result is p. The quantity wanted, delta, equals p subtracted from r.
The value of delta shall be 0.5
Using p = 25.2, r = 25.7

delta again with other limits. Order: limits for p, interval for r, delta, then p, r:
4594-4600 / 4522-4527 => -0.6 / 25.7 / 25.0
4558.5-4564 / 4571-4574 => -0.5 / 26.8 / 26.3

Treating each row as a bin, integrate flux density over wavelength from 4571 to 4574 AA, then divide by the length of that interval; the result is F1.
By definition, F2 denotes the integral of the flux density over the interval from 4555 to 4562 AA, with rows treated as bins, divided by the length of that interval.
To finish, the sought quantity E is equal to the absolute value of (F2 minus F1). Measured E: 0.5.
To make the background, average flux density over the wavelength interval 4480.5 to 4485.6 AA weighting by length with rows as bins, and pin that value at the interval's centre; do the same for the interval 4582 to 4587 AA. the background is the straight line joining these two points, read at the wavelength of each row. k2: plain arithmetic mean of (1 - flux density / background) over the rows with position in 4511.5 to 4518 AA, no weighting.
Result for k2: -0.07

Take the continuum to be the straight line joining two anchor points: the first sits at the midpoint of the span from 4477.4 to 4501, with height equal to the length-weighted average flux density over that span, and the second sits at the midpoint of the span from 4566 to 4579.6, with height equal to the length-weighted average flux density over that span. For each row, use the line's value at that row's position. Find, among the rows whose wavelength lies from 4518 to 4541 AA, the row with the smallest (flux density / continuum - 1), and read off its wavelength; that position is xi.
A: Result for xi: 4532.87 AA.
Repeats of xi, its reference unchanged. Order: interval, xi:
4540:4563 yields 4548.55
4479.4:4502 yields 4482.01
